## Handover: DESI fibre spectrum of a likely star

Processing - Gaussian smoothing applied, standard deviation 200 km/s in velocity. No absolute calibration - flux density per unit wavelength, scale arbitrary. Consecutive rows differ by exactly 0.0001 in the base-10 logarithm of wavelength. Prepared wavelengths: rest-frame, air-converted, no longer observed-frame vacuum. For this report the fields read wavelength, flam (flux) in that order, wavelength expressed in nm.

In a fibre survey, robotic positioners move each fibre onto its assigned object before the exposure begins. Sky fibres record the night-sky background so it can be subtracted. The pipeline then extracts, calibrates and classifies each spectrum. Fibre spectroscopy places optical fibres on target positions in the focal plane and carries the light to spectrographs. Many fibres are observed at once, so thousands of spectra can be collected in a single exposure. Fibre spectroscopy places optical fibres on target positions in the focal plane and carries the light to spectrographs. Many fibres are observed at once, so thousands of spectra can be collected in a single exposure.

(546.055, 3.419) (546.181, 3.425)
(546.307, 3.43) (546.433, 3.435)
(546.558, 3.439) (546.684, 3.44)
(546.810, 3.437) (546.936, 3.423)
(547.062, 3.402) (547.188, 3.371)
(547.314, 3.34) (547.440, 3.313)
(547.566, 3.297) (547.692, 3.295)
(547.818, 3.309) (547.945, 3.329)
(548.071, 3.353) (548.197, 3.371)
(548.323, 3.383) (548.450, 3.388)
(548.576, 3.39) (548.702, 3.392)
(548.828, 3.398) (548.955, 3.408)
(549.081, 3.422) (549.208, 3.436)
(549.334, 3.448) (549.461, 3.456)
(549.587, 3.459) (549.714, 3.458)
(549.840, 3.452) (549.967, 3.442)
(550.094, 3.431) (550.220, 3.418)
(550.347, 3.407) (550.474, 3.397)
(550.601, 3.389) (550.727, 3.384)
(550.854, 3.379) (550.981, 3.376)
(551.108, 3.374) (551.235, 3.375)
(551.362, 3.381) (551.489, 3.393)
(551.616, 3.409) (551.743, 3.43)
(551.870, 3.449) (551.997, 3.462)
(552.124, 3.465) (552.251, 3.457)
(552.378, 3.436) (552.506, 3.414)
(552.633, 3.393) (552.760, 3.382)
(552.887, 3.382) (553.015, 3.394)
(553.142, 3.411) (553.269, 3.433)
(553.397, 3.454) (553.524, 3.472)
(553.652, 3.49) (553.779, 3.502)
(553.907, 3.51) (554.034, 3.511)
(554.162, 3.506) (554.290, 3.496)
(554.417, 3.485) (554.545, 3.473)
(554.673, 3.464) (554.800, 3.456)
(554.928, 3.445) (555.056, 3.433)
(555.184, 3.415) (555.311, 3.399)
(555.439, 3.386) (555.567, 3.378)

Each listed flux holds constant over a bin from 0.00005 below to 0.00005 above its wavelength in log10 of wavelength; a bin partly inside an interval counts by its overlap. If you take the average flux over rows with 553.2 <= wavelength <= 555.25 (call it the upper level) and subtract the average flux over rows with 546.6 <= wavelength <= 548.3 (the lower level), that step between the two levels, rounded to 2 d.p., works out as 0.11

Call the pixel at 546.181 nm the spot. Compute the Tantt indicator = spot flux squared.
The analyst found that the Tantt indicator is 11.7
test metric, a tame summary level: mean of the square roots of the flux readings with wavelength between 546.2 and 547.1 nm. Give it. 1.852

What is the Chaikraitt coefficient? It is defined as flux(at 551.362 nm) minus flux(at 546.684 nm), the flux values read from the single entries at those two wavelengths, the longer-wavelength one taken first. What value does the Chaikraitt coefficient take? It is -0.06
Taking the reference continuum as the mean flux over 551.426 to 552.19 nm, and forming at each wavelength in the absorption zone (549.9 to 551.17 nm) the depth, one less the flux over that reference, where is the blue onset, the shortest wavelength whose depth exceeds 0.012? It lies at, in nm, 550.601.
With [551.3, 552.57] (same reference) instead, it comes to 551.362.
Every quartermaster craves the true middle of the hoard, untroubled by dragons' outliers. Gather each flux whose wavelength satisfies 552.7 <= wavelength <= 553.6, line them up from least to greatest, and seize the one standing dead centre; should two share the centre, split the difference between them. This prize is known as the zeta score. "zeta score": 3.41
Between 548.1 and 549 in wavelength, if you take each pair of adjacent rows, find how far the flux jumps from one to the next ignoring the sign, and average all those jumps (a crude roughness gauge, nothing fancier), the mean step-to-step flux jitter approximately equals 0.0062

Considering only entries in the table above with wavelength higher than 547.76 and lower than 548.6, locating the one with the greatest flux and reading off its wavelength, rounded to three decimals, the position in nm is 548.576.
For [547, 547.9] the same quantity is 547.062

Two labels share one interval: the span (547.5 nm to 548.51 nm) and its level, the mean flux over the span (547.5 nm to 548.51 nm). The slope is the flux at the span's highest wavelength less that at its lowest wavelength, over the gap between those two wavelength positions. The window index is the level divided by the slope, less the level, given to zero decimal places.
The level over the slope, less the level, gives 29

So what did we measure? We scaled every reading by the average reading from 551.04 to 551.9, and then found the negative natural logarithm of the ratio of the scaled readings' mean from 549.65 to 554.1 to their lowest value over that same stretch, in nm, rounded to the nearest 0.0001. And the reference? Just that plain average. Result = -0.0153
